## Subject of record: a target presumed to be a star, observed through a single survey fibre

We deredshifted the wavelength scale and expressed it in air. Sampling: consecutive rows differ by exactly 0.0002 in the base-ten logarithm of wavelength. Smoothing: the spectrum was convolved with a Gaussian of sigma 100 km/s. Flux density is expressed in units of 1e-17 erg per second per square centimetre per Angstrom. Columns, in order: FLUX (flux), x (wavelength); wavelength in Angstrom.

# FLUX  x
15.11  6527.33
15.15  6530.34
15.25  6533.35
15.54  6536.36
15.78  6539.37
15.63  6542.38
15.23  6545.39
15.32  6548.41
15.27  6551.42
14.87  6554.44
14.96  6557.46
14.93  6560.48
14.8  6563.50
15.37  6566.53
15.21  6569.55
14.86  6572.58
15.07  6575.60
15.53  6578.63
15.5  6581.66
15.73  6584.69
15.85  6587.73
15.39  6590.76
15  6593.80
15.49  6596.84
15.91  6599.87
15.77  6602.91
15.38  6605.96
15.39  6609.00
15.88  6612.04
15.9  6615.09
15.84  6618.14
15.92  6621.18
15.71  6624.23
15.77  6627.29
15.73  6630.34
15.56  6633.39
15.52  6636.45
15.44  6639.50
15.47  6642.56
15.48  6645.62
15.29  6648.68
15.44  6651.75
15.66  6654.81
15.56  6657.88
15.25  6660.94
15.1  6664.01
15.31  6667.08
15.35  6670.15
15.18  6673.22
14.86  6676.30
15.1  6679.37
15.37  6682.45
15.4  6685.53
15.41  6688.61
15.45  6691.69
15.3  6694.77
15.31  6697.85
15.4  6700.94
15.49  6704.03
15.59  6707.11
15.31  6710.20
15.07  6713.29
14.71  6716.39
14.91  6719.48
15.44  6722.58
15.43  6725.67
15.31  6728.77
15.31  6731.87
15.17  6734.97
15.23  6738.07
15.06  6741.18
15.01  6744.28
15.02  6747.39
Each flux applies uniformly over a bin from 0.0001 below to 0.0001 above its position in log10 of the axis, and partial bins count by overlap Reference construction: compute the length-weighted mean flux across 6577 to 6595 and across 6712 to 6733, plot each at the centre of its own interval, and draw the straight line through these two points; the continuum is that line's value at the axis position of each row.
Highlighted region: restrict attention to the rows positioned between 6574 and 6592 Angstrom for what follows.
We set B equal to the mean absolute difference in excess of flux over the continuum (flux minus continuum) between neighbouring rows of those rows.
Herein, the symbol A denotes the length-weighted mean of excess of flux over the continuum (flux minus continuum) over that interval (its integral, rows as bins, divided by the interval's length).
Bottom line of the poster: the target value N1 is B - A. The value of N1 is 0.26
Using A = 0.00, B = 0.26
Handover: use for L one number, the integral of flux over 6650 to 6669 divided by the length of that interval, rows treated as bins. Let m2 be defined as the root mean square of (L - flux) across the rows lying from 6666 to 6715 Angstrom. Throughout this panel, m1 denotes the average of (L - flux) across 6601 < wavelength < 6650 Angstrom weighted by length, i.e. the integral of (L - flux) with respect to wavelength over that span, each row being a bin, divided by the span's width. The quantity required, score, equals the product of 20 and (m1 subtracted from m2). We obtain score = 8.8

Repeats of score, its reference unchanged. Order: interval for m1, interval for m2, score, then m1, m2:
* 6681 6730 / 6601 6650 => 4.8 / 0.08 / 0.32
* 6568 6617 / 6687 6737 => 7.0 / -0.11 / 0.24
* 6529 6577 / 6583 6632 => 4.0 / 0.18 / 0.38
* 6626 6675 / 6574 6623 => 8.3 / -0.06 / 0.36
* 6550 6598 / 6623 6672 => 1.2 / 0.14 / 0.21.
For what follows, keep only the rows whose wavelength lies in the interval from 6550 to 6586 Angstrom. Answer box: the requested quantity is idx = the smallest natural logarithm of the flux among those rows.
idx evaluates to 2.69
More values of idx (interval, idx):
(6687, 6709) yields 2.73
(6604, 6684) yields 2.70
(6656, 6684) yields 2.70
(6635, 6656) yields 2.73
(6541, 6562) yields 2.70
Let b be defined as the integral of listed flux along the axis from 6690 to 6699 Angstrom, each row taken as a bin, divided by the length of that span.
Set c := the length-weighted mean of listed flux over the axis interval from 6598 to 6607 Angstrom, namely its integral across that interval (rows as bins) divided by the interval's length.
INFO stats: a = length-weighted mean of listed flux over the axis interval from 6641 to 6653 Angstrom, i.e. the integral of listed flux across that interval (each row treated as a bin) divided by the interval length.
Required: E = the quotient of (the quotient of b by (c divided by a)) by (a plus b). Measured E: 0.490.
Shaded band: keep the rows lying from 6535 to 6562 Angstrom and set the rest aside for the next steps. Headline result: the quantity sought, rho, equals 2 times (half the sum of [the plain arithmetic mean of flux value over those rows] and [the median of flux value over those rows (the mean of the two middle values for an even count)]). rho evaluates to 30.6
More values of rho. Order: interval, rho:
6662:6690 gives 30.5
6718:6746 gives 30.4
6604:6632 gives 31.5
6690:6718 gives 30.6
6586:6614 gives 31.1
